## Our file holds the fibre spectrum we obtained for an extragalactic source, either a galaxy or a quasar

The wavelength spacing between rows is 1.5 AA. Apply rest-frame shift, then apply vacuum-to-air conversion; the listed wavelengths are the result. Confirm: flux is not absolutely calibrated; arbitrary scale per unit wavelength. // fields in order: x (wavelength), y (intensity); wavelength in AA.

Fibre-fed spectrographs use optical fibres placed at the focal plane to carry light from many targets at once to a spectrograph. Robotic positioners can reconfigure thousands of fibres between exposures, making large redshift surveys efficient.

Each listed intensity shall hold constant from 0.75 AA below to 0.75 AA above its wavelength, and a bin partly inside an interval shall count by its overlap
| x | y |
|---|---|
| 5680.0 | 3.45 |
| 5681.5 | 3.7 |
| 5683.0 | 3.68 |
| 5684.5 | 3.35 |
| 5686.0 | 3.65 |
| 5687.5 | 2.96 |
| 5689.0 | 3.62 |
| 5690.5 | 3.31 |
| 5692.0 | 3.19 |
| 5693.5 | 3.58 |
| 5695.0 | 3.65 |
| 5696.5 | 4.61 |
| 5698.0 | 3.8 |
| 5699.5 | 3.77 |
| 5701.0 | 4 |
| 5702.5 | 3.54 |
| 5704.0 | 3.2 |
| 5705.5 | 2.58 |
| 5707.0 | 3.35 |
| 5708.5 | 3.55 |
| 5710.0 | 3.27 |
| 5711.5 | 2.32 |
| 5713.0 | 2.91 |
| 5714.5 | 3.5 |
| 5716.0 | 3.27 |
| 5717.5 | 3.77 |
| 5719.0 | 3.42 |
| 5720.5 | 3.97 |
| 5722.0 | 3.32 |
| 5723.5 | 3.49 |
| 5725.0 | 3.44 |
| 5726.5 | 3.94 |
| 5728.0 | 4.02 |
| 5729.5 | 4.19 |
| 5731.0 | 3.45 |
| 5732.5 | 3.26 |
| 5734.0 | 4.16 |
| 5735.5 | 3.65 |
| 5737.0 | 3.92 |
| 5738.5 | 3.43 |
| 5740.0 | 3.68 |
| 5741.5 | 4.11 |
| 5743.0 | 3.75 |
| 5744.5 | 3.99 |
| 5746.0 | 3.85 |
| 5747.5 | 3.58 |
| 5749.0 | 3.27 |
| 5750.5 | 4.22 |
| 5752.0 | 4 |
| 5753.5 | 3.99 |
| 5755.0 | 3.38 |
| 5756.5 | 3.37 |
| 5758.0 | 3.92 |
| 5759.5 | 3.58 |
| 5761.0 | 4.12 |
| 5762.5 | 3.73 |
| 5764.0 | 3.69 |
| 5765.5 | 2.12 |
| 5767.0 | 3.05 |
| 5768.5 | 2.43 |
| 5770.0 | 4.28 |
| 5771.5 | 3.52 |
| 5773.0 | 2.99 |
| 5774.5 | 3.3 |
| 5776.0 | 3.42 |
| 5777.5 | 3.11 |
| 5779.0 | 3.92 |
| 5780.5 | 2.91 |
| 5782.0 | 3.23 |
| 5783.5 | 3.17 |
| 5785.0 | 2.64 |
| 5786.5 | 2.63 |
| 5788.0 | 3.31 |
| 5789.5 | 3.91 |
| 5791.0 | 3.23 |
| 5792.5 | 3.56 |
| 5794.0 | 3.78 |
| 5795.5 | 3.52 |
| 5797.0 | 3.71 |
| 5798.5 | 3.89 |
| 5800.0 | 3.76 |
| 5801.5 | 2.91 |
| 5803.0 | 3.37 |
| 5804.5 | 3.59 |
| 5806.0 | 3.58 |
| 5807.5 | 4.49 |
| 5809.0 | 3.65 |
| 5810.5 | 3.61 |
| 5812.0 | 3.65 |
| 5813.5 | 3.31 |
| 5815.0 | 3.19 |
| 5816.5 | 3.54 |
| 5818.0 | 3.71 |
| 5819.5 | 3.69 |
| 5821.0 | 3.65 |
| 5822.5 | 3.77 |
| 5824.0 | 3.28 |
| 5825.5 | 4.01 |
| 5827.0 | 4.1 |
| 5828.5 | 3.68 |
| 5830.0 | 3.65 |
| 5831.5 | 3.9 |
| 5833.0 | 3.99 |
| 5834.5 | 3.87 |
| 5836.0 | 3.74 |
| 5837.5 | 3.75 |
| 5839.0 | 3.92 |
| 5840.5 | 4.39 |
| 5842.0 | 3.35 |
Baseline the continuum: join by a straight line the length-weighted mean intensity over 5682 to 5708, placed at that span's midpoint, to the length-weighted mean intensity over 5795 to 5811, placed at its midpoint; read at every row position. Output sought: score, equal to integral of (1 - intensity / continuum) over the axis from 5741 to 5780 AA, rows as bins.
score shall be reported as 0.4 AA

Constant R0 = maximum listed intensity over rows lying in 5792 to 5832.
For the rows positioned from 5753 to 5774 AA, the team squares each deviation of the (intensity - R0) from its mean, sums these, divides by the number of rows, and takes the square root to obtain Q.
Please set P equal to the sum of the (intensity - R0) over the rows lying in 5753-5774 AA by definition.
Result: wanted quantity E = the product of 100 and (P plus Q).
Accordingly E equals -1409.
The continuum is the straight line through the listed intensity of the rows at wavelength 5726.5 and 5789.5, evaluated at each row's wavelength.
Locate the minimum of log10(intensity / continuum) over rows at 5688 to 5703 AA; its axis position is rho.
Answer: 5692.0 AA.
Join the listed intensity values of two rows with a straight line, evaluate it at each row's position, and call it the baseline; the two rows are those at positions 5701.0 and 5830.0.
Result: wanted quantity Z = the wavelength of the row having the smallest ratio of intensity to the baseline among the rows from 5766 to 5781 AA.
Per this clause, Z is 5768.5 AA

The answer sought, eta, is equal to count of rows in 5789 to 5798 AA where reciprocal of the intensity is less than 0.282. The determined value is 4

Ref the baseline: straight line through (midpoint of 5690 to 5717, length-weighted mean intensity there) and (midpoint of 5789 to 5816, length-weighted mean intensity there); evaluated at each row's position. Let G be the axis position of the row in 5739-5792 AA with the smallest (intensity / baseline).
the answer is 5765.5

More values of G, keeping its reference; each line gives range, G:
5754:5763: 5756.5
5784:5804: 5786.5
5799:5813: 5801.5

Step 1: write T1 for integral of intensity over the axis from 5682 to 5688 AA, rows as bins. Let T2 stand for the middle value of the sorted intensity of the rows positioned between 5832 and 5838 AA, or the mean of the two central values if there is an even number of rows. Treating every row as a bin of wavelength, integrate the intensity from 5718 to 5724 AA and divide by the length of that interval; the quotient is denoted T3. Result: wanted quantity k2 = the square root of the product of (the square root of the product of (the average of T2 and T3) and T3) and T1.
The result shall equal 8.65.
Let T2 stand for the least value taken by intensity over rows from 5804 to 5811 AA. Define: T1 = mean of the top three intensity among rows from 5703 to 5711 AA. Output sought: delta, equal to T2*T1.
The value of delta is 12.1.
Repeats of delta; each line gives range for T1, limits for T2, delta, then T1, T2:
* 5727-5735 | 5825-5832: 15.1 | 4.12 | 3.65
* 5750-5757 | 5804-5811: 14.6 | 4.07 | 3.58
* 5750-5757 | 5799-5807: 11.8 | 4.07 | 2.91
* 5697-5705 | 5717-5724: 12.8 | 3.86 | 3.32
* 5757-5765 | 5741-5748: 14.0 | 3.92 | 3.58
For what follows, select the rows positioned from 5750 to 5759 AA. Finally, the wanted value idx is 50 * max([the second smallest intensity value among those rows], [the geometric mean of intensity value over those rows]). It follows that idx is 190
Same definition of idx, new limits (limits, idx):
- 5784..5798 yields 167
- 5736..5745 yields 190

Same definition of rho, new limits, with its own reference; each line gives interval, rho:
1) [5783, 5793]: 5786.5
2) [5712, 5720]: 5713.0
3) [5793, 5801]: 5795.5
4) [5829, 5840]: 5830.0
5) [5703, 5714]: 5711.5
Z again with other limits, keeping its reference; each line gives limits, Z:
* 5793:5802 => 5801.5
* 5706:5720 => 5711.5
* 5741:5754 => 5749.0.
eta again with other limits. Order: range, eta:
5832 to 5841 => 6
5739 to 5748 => 6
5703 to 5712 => 1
